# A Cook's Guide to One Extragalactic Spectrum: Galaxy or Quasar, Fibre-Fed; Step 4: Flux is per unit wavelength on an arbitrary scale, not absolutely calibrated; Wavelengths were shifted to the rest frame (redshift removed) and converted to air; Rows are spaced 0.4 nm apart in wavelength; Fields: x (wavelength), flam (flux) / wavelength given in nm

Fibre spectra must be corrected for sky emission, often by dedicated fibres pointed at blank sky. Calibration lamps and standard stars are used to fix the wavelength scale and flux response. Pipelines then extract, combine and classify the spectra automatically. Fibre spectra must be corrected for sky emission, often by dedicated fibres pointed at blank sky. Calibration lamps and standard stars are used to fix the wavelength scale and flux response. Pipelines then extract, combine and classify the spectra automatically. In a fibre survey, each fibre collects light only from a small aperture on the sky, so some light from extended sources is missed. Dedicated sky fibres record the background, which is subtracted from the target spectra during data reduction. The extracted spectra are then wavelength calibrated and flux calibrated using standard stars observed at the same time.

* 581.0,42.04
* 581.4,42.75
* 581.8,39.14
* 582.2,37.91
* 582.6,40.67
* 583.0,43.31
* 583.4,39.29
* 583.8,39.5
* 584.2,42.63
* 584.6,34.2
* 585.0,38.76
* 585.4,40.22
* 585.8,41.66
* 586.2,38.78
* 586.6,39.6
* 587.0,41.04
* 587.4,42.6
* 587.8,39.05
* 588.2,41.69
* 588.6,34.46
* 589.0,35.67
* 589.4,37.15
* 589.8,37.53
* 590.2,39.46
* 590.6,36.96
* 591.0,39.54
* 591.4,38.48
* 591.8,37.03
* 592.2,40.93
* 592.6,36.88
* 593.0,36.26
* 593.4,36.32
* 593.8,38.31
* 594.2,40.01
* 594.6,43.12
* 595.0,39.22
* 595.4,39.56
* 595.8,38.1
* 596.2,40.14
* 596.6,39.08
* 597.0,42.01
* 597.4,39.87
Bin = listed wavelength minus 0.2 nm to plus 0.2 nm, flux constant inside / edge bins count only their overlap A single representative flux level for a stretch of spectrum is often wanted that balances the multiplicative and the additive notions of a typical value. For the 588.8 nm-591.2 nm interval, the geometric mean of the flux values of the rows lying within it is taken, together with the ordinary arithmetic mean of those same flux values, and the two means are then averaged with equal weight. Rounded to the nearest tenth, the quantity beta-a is 37.7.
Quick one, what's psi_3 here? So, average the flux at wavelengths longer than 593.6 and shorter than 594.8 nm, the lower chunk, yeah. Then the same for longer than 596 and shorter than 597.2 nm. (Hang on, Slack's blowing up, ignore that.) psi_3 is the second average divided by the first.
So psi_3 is 1.00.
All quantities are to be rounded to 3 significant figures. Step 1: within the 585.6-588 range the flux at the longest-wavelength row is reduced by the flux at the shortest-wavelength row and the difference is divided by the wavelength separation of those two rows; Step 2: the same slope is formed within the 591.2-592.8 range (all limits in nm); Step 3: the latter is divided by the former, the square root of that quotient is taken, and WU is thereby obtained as 1.01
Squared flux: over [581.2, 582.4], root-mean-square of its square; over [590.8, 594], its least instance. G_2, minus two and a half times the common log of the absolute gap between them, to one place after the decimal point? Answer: -6.2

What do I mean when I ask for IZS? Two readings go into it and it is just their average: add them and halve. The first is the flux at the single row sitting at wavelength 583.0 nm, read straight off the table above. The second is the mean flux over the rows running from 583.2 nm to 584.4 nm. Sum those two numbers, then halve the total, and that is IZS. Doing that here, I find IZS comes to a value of 41.9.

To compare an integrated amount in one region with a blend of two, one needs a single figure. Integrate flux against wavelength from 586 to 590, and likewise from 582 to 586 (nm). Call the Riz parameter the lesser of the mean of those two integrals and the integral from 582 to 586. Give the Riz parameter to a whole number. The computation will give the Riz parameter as 157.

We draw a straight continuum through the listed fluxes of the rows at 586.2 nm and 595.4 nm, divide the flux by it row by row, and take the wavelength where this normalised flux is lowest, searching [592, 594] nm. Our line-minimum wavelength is 593.0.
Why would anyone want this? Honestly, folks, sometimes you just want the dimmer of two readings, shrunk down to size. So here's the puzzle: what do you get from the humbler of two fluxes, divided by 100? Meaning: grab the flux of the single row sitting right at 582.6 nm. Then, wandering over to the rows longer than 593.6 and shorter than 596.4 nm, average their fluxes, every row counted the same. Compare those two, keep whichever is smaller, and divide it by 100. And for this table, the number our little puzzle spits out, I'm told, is 0.3978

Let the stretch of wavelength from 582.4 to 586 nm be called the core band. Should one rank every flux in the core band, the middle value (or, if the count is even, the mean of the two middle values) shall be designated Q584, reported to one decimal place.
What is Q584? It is 40.2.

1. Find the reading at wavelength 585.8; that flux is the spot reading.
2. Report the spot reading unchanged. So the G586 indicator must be 41.66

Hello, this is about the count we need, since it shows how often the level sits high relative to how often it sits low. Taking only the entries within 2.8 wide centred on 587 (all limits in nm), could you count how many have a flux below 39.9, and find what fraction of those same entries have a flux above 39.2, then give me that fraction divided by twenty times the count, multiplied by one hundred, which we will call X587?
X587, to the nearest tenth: 1.2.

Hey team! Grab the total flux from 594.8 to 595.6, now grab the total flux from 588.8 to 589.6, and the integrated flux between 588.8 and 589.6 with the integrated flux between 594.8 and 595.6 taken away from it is -2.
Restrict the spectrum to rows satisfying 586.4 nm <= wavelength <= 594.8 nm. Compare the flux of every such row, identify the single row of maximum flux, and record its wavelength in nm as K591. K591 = 594.6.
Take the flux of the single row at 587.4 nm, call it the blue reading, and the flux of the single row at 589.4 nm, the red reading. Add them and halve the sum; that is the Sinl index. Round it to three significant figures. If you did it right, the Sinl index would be 39.9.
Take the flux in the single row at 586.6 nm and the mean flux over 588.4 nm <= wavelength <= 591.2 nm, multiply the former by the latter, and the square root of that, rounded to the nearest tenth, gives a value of 38.4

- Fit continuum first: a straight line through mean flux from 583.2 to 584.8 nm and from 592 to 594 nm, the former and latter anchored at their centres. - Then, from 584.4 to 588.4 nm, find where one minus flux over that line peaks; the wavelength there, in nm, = 584.6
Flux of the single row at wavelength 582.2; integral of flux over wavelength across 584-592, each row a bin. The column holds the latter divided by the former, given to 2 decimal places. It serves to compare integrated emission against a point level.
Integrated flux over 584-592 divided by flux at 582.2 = 8.19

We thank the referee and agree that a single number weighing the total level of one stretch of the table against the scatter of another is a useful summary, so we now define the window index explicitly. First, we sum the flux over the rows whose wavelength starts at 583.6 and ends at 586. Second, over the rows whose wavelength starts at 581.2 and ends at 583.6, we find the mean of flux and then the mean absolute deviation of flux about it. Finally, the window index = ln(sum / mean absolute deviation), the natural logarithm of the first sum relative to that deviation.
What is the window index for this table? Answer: 4.9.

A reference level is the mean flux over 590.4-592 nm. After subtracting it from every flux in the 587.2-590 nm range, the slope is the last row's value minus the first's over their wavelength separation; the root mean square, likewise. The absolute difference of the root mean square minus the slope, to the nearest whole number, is 5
